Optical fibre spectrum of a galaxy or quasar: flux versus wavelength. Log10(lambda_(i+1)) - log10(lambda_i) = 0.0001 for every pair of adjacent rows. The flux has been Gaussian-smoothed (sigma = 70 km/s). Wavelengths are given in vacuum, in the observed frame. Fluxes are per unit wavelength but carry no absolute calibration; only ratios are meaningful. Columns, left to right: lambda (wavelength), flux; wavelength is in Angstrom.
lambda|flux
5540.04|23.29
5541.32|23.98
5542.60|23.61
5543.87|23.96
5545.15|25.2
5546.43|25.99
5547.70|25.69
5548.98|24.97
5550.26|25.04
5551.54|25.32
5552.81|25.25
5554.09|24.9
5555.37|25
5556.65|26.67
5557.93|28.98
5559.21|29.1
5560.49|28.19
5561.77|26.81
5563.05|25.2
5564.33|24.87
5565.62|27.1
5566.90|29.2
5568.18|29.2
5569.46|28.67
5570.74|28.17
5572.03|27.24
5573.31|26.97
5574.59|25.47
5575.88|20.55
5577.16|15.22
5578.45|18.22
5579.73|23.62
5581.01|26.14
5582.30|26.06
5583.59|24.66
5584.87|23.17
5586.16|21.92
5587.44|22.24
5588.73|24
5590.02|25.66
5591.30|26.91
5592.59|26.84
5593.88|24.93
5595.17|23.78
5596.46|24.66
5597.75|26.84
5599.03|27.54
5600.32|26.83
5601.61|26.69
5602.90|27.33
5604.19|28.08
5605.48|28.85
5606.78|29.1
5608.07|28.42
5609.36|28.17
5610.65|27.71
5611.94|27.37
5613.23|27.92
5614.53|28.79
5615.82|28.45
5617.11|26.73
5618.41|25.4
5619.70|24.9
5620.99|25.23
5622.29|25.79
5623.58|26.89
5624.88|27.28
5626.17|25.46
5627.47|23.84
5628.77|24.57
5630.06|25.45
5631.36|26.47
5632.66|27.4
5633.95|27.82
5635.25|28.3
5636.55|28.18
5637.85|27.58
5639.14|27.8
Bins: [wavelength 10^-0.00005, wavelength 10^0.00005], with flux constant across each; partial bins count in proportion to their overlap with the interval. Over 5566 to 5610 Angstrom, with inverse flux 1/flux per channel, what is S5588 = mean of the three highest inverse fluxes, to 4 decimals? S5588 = 0.0564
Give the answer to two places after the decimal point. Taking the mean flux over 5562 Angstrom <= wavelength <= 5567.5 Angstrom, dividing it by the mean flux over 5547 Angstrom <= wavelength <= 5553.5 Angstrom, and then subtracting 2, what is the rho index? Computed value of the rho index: -0.95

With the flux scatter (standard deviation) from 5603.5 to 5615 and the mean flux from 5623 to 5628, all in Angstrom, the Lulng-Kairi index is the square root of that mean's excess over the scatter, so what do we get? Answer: 5.03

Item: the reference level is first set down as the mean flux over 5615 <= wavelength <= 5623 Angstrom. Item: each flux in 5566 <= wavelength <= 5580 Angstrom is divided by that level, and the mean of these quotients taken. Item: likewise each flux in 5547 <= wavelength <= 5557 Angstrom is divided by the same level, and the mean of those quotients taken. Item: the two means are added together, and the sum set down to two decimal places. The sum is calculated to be 1.92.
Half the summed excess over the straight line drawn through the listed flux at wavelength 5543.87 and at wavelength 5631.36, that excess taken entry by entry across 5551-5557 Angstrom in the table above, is 3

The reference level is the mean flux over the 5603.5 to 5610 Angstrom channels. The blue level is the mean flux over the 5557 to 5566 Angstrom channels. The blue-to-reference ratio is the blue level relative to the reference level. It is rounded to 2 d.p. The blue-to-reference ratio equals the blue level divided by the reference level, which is 0.95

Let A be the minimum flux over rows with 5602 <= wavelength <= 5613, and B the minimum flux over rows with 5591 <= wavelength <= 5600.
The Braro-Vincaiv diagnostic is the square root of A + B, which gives 7.1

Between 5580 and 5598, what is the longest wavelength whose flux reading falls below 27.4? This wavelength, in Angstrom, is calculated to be 5597.75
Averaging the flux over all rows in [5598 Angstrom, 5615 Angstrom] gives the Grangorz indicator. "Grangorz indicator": 27.9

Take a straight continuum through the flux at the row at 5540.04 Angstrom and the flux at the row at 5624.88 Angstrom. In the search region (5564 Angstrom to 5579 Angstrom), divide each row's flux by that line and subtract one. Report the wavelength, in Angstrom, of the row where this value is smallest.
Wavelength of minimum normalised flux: 5577.16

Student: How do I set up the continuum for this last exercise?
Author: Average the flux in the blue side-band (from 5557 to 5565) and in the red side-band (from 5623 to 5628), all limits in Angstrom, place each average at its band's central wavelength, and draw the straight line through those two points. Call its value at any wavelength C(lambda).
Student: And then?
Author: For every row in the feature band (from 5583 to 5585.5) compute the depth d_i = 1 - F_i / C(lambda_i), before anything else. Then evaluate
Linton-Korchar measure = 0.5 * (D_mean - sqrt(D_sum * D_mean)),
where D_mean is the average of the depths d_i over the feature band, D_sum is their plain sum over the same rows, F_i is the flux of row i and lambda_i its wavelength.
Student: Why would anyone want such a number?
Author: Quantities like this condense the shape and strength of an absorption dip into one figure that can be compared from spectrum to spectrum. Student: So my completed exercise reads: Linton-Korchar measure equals -0.02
